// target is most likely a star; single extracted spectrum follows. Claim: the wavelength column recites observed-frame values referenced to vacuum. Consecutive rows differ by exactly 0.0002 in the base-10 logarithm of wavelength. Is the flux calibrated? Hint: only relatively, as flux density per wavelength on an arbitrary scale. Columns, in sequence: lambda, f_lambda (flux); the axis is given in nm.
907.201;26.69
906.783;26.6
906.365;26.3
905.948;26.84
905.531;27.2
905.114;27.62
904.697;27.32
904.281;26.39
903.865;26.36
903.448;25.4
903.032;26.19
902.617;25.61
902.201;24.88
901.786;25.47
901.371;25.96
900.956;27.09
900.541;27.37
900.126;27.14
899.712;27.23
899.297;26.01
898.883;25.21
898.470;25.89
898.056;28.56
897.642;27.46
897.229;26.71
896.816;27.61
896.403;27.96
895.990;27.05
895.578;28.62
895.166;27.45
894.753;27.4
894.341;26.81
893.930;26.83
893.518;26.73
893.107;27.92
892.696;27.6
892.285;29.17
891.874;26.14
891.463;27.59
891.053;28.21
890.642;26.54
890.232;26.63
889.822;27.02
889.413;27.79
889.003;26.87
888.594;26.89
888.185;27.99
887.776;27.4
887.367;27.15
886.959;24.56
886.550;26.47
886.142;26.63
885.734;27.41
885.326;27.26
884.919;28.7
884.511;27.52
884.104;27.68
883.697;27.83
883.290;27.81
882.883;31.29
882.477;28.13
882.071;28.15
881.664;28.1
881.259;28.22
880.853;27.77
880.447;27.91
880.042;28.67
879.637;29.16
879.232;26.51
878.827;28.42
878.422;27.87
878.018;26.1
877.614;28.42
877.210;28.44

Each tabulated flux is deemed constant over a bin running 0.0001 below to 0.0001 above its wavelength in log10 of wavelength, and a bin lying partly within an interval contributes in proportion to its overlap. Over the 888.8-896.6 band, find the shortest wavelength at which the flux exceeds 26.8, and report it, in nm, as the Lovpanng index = 889.003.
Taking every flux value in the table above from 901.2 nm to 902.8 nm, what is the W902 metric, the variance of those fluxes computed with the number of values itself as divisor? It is 0.15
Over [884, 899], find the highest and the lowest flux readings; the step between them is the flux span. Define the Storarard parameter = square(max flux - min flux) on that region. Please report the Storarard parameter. 21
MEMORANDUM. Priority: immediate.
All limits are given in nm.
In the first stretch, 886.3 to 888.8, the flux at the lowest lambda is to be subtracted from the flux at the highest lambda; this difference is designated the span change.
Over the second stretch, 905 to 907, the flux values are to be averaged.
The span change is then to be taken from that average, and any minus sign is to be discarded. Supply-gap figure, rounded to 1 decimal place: 26.5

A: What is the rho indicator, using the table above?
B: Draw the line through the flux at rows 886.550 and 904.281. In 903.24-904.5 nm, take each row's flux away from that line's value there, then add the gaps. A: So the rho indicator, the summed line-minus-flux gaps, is 1.0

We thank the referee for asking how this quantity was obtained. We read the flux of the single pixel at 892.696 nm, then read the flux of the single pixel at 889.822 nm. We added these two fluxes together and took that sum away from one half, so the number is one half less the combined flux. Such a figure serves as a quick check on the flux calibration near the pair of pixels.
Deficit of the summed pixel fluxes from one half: -54.1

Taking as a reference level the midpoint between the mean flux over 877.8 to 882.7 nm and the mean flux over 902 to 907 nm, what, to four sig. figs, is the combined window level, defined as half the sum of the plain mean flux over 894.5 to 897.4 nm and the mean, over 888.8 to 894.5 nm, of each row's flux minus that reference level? 13.83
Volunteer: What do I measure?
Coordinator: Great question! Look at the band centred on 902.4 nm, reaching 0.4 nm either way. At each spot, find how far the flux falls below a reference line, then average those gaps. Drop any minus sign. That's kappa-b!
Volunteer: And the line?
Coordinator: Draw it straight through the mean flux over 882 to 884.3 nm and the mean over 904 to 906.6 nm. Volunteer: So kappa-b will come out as 1.90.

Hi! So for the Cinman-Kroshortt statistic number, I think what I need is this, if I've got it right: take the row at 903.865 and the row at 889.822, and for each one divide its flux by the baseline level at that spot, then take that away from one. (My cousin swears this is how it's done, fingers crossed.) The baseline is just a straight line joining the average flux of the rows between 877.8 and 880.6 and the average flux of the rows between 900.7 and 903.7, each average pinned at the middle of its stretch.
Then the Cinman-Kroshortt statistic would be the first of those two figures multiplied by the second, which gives 0.0001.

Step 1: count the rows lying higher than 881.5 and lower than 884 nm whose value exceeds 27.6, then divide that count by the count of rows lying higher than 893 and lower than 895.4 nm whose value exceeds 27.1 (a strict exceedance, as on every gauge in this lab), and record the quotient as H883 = 2.0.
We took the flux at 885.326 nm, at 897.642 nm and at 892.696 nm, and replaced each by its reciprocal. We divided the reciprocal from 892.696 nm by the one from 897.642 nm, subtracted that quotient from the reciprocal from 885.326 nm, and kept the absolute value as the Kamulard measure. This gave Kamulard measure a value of 0.958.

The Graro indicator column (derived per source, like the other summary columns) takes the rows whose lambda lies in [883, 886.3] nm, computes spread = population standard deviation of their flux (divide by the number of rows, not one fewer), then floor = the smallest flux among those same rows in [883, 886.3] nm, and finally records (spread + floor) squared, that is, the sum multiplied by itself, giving 739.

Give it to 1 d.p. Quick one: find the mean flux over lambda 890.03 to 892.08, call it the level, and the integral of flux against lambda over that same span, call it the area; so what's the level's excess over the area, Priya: -28.4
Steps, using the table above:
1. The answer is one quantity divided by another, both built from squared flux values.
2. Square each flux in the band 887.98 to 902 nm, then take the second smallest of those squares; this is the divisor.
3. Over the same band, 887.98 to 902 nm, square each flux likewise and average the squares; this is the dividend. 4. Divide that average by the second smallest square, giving 1.14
